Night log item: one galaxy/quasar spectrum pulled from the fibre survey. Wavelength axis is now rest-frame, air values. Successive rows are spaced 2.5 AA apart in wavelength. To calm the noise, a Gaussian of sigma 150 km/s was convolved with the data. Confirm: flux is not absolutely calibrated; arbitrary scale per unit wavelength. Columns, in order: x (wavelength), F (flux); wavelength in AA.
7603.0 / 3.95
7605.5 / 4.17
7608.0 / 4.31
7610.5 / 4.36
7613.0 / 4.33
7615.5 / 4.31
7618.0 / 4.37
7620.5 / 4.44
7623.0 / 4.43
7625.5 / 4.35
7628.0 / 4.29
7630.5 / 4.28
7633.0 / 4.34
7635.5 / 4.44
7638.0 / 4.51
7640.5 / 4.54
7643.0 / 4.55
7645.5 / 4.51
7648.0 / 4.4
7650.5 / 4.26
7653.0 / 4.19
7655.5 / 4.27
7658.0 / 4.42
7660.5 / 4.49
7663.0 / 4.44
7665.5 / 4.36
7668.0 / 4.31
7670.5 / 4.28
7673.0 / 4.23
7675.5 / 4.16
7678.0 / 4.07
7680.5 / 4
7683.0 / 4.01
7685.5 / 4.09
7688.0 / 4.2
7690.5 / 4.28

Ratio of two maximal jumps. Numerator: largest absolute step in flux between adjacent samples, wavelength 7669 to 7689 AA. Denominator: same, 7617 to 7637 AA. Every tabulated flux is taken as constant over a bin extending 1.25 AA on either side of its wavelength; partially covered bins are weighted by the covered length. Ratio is 1.10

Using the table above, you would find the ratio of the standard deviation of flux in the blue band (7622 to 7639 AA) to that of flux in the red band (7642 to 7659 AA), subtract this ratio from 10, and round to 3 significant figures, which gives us 9.37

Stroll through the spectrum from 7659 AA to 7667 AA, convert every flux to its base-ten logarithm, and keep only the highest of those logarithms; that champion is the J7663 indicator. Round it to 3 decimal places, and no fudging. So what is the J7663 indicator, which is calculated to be 0.652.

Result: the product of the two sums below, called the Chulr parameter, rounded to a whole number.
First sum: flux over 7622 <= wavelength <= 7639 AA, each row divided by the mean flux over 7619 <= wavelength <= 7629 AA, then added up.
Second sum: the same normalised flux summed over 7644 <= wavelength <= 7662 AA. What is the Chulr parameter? 49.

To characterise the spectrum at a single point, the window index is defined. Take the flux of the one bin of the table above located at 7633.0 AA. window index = 4.34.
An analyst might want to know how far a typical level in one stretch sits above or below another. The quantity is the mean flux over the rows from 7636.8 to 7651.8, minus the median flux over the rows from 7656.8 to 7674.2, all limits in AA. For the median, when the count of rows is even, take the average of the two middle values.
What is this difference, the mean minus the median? 0.10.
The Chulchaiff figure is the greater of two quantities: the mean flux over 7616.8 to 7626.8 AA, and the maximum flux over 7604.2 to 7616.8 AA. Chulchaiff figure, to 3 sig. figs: 4.40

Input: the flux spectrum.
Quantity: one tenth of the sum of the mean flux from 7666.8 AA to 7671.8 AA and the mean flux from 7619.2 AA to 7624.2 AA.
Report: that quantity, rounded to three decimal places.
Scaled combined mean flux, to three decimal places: 0.873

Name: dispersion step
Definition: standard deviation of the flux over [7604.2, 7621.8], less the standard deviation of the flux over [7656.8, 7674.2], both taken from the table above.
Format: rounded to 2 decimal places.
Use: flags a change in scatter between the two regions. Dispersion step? -0.01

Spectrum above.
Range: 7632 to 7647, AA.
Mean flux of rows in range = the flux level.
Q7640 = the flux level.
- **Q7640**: 4.48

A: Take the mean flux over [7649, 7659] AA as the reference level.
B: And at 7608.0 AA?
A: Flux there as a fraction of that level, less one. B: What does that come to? 0.01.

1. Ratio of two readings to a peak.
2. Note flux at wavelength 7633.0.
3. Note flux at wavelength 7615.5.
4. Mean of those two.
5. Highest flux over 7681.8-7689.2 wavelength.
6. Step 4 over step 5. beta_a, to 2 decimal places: 1.03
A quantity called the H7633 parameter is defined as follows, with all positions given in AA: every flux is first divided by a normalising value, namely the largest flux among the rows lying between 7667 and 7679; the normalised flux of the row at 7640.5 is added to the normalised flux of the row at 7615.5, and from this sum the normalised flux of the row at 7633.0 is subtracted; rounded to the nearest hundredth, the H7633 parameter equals 1.05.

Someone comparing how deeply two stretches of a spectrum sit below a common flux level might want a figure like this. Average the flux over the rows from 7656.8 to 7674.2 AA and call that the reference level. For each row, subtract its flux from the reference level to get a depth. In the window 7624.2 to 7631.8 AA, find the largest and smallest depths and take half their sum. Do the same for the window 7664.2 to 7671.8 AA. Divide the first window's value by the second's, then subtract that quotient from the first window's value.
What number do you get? -1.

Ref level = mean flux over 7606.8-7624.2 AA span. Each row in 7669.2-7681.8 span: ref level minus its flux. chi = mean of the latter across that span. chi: 0.22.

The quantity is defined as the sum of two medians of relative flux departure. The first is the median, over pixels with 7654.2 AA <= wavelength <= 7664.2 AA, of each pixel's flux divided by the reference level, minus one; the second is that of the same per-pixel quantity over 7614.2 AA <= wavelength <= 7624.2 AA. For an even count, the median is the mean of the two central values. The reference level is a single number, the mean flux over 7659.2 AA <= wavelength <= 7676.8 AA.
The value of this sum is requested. 0.04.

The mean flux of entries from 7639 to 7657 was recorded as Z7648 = 4.39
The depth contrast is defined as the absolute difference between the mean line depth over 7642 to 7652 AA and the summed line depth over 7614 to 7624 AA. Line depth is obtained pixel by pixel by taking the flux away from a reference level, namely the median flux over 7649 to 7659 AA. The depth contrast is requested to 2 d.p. 0.33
